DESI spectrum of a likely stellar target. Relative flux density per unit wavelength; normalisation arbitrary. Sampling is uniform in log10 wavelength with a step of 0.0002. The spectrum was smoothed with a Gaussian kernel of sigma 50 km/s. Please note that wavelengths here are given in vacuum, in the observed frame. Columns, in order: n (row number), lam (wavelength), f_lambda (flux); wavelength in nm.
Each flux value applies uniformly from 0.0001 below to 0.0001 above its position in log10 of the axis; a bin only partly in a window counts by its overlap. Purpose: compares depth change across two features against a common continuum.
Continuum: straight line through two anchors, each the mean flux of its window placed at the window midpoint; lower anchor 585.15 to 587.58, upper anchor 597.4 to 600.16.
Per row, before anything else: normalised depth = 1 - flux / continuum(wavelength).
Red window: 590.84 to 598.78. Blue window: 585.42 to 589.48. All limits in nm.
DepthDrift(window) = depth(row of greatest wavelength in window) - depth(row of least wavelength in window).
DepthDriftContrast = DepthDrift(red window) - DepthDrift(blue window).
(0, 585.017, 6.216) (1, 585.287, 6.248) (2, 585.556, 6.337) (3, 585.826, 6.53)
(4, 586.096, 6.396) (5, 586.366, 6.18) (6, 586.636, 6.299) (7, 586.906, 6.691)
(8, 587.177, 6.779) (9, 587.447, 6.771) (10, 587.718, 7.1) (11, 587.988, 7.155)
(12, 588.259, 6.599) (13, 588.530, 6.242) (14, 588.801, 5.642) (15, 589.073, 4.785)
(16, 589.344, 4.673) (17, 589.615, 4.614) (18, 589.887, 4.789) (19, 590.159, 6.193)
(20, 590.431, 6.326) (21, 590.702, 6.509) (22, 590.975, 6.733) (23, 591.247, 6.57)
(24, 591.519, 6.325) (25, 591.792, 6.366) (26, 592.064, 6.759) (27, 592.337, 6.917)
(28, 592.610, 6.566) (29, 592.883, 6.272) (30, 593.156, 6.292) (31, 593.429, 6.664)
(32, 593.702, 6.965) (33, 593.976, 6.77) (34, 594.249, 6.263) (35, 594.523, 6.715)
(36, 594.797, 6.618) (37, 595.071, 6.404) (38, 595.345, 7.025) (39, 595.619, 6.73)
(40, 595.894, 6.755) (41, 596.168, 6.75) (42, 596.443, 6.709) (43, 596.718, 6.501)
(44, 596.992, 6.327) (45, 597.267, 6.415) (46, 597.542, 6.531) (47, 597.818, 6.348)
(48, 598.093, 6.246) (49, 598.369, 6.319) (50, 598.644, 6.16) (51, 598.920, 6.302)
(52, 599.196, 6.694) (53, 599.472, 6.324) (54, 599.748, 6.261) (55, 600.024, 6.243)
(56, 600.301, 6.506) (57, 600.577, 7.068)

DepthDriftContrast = -0.18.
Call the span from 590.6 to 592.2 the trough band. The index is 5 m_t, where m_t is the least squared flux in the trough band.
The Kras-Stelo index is 200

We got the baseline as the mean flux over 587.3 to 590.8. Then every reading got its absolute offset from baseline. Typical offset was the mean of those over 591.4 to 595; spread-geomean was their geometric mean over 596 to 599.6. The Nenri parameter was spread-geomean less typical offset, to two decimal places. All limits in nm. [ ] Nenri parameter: -0.18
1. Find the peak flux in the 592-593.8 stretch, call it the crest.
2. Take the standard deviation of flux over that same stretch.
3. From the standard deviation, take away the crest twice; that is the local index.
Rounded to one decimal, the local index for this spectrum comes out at -13.7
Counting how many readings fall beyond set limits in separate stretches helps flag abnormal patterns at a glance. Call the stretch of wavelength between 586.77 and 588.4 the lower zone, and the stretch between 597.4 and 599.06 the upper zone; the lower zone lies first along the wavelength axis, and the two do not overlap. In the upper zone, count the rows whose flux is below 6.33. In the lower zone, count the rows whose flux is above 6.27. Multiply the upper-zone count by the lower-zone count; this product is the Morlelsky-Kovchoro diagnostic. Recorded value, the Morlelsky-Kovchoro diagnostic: 24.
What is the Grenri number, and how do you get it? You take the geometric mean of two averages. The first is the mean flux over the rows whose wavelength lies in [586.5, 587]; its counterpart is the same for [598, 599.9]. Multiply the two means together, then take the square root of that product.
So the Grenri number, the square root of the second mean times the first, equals 6.41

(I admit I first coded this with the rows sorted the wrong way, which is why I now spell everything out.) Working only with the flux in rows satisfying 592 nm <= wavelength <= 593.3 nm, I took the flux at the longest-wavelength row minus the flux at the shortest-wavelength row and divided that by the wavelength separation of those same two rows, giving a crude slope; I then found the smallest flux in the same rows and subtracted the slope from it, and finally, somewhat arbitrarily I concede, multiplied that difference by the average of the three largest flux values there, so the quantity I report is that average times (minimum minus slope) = 45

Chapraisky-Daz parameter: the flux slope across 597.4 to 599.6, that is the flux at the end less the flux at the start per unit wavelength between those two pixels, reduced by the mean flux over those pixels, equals -6.5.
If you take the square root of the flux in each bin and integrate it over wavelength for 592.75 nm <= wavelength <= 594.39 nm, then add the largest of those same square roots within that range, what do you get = 6.83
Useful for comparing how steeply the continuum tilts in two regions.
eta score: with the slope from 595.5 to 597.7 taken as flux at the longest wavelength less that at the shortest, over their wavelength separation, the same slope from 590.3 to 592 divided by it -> 0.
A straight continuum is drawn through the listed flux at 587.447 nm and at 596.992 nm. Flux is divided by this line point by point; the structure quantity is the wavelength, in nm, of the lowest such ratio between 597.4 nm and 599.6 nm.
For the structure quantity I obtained 598.644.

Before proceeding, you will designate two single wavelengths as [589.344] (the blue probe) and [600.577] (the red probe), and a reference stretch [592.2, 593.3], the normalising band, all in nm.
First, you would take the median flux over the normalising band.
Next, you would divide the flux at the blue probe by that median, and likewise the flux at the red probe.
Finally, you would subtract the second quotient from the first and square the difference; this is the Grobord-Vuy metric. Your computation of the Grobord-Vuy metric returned 0.14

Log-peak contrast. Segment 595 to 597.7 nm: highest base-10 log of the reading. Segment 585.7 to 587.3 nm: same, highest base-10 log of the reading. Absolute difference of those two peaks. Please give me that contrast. 0.015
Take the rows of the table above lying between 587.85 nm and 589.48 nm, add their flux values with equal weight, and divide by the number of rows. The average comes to 5.85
